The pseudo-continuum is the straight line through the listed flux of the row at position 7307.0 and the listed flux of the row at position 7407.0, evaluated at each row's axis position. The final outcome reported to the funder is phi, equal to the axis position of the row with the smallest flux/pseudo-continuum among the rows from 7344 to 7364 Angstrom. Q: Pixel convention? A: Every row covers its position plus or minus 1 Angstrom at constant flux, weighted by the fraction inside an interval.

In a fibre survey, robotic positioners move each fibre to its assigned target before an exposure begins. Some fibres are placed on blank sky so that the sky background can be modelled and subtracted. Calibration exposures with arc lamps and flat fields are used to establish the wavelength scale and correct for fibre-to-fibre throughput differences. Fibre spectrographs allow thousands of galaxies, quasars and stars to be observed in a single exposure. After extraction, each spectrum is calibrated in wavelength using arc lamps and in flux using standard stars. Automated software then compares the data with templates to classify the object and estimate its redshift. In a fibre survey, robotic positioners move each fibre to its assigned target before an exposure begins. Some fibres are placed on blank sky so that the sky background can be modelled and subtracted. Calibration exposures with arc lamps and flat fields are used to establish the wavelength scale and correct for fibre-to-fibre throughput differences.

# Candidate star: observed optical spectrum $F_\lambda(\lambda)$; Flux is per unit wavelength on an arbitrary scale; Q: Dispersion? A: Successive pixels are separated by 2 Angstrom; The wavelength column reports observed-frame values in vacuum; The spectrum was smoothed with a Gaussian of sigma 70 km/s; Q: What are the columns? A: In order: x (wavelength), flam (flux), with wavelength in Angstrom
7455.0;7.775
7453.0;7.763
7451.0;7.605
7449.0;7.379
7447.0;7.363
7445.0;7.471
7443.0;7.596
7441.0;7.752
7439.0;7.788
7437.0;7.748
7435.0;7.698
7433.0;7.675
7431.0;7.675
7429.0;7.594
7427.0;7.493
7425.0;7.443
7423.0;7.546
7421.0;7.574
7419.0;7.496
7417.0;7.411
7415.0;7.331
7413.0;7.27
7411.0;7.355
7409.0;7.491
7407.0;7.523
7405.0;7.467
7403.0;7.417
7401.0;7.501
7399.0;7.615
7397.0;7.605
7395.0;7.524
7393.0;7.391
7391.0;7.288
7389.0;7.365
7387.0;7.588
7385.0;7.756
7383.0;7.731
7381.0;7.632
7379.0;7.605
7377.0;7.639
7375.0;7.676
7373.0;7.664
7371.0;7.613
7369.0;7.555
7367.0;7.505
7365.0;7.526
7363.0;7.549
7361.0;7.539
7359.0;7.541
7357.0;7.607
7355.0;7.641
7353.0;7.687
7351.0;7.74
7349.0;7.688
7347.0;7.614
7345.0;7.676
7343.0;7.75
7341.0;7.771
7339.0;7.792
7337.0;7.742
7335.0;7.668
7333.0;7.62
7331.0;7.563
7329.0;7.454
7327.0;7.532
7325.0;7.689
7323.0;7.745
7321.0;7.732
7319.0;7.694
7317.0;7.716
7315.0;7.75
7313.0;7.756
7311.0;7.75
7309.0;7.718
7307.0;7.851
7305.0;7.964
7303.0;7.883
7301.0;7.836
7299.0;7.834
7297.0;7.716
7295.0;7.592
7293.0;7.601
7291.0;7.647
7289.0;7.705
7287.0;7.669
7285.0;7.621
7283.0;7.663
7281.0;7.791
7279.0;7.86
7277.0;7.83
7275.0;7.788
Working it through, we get 7359.0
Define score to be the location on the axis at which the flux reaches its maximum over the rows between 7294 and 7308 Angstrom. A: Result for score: 7305.0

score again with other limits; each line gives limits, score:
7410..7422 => 7421.0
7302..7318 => 7305.0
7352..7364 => 7353.0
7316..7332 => 7323.0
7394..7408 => 7399.0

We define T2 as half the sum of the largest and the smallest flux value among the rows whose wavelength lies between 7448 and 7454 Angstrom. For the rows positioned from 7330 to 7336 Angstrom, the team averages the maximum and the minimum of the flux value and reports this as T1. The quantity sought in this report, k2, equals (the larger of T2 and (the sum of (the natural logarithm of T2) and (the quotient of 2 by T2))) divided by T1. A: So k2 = 0.994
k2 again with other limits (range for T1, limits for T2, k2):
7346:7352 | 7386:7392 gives 0.969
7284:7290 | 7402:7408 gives 0.975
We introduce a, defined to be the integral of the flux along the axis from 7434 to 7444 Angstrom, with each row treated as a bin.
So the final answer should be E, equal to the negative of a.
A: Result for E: -77.2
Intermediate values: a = 77.2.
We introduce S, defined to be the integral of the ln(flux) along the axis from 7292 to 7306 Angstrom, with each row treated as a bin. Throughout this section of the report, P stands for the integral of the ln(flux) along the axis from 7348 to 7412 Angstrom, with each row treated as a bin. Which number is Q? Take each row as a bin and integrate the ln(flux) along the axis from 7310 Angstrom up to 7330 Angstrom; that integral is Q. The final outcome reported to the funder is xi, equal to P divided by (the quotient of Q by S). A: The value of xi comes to 91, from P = 129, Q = 40.8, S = 29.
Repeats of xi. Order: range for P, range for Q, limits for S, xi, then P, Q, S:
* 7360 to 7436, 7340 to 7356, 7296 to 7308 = 116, 153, 32.7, 25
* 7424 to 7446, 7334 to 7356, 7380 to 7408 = 56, 45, 44.9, 57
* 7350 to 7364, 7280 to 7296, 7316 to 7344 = 50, 28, 32.6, 57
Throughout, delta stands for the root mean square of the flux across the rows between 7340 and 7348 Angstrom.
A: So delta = 7.70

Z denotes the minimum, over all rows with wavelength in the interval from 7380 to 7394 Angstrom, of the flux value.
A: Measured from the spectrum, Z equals 7.288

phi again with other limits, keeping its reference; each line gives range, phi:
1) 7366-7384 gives 7367.0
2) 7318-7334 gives 7329.0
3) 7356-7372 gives 7367.0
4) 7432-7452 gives 7447.0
